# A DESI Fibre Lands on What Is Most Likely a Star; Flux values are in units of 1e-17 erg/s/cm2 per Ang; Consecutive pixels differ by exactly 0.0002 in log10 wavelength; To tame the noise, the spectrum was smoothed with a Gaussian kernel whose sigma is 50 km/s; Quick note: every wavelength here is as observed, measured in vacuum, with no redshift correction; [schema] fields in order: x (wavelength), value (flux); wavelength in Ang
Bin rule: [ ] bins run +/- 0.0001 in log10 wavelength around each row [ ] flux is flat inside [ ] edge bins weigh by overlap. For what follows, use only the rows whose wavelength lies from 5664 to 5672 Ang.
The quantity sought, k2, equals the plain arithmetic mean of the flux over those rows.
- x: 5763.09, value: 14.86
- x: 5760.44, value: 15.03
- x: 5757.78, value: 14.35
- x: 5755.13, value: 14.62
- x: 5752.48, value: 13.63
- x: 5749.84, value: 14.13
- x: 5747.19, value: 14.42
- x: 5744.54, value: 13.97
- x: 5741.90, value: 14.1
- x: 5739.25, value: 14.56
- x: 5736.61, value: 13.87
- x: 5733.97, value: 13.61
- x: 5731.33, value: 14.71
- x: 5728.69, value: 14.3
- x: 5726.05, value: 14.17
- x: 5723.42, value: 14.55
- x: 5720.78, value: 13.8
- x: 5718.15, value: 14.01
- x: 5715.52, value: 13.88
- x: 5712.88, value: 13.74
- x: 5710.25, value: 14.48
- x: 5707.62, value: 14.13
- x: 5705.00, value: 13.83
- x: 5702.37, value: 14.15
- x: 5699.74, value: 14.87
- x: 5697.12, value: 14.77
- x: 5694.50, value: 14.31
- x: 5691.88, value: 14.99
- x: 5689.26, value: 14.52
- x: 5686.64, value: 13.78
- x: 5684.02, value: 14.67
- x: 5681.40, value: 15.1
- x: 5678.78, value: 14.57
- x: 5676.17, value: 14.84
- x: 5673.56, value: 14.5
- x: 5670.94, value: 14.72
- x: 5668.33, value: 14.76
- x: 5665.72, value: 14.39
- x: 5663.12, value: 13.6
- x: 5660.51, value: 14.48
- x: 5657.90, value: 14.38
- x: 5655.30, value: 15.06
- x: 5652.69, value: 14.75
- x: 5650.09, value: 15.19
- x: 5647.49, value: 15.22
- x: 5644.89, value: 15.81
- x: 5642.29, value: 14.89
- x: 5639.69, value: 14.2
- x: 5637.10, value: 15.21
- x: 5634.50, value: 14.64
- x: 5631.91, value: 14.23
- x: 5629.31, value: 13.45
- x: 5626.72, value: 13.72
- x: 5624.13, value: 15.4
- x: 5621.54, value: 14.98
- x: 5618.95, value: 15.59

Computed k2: 14.6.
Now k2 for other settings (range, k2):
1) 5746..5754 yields 14.1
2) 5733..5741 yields 14.0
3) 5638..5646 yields 15.0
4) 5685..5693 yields 14.4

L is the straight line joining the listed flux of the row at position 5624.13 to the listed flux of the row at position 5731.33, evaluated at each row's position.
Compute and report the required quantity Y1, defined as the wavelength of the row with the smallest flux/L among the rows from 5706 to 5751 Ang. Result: 5733.97 Ang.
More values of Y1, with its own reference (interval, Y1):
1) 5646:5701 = 5663.12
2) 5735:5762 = 5752.48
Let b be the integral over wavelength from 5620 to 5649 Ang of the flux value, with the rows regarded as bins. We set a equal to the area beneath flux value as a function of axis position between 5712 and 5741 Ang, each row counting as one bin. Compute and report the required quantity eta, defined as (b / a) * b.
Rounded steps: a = 409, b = 427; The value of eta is 445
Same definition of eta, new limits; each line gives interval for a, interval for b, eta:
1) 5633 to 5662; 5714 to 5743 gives 389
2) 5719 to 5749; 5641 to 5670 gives 432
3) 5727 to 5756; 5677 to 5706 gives 431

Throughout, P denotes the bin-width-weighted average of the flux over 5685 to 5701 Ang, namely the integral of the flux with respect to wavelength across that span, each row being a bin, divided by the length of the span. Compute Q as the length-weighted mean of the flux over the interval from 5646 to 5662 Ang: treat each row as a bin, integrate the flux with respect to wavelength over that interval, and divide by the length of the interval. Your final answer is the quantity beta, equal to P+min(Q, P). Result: 29.1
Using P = 14.5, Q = 14.8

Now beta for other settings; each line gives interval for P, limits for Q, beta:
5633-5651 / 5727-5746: 29.2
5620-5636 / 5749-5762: 28.8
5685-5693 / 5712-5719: 28.3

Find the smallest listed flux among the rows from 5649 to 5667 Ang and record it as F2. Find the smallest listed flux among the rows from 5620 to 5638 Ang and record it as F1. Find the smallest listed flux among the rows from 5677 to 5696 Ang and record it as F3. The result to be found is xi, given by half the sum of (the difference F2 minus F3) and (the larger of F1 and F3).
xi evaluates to 6.80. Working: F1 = 13.45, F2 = 13.6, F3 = 13.78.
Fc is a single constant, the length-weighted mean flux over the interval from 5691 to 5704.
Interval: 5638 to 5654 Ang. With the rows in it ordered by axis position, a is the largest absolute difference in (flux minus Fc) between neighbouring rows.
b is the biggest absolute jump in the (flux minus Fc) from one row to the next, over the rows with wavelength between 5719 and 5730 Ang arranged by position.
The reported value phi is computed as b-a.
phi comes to -0.17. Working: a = 0.92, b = 0.75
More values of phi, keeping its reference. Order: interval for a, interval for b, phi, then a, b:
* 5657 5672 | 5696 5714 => -0.14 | 0.88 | 0.74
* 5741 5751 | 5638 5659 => 0.47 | 0.45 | 0.92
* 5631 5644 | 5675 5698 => -0.12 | 1.01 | 0.89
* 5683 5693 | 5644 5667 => -0.01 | 0.89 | 0.88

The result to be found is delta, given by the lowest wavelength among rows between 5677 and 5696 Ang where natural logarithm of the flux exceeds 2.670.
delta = 5678.78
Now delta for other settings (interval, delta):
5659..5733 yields 5660.51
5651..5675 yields 5652.69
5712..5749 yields 5723.42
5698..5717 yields 5699.74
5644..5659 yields 5644.89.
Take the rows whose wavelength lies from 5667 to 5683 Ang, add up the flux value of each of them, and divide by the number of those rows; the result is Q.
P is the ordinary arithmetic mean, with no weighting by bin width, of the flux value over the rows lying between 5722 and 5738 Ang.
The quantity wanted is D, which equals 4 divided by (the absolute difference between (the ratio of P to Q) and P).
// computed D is 0.302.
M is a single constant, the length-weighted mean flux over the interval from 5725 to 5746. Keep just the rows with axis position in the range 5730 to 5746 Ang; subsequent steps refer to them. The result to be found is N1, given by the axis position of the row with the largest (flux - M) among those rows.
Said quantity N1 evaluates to 5731.33 Ang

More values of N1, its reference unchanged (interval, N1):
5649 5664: 5650.09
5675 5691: 5681.40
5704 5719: 5710.25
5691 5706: 5691.88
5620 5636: 5624.13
